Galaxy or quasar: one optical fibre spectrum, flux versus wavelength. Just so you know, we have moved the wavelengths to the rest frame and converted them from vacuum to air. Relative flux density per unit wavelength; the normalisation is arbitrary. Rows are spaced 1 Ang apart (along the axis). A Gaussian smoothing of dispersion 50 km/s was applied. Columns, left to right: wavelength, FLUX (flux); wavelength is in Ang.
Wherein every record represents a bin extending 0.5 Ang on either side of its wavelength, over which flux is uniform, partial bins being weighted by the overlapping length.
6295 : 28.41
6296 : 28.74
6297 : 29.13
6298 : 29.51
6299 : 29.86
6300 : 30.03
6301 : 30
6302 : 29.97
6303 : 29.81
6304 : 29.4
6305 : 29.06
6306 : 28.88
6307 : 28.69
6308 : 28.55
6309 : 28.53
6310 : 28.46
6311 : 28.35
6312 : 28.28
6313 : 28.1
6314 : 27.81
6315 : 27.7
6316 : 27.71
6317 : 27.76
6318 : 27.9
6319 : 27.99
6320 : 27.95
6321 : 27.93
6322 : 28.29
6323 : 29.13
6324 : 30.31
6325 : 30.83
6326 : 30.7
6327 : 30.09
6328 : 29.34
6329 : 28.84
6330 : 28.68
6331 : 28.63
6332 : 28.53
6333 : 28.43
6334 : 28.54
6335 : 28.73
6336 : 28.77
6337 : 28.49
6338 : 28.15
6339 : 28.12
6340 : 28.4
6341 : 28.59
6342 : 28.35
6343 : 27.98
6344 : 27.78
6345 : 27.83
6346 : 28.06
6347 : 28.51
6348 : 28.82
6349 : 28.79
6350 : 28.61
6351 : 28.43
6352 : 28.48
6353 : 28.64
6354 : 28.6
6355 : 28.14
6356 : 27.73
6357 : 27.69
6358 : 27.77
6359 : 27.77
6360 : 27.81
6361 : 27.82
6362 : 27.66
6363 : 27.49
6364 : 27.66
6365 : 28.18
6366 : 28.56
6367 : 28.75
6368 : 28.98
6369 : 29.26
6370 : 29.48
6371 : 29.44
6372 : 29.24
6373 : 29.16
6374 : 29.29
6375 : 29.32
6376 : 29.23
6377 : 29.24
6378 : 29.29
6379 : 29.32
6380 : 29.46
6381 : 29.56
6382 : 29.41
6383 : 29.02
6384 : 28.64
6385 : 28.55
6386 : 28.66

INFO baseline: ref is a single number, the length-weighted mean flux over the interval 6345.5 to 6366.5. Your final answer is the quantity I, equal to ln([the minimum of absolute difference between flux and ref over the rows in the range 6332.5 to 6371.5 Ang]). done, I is -6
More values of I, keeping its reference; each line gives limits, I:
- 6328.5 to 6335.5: -1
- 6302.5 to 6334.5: -3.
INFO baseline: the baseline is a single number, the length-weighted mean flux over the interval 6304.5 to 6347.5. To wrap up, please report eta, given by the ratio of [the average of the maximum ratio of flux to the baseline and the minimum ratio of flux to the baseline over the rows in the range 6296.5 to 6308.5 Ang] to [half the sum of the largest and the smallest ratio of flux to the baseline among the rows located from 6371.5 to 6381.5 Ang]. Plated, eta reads 1.00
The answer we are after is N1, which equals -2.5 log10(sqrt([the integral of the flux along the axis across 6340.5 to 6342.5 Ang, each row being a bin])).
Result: -2.19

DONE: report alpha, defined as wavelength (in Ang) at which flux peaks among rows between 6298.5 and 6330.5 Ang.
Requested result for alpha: 6325 Ang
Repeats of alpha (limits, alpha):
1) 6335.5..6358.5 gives 6348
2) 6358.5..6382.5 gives 6381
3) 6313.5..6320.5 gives 6319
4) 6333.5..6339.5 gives 6336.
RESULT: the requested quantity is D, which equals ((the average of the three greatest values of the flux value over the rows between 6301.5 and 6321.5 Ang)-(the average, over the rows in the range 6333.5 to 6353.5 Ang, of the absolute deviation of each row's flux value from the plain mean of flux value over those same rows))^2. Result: 869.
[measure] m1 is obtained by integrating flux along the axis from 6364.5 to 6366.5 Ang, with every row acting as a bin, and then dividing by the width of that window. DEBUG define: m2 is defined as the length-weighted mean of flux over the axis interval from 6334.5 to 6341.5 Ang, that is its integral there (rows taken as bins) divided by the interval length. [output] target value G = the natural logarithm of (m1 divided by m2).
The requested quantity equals 0.00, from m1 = 28.4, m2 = 28.5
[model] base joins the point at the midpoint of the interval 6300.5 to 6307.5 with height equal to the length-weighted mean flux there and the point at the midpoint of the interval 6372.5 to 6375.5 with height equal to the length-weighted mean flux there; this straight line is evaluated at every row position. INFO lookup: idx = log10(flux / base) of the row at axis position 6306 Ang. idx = -0.008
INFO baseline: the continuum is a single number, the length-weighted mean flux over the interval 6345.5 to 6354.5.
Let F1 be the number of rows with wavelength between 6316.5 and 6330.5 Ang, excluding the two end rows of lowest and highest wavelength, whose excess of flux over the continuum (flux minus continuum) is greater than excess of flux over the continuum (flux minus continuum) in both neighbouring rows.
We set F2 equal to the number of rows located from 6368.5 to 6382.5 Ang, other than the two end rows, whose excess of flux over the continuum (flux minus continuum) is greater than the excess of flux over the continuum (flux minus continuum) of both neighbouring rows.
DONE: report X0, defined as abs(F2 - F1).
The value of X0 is 1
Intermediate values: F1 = 2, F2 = 3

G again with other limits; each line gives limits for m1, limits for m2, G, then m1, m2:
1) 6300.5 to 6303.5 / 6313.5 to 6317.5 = 0.08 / 29.9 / 27.7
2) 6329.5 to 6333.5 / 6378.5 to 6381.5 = -0.03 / 28.6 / 29.4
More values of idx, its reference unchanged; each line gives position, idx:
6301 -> 0.009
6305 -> -0.005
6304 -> 0.000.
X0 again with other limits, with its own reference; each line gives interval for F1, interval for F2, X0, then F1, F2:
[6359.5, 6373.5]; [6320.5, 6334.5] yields 1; 2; 1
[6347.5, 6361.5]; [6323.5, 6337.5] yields 1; 1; 2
